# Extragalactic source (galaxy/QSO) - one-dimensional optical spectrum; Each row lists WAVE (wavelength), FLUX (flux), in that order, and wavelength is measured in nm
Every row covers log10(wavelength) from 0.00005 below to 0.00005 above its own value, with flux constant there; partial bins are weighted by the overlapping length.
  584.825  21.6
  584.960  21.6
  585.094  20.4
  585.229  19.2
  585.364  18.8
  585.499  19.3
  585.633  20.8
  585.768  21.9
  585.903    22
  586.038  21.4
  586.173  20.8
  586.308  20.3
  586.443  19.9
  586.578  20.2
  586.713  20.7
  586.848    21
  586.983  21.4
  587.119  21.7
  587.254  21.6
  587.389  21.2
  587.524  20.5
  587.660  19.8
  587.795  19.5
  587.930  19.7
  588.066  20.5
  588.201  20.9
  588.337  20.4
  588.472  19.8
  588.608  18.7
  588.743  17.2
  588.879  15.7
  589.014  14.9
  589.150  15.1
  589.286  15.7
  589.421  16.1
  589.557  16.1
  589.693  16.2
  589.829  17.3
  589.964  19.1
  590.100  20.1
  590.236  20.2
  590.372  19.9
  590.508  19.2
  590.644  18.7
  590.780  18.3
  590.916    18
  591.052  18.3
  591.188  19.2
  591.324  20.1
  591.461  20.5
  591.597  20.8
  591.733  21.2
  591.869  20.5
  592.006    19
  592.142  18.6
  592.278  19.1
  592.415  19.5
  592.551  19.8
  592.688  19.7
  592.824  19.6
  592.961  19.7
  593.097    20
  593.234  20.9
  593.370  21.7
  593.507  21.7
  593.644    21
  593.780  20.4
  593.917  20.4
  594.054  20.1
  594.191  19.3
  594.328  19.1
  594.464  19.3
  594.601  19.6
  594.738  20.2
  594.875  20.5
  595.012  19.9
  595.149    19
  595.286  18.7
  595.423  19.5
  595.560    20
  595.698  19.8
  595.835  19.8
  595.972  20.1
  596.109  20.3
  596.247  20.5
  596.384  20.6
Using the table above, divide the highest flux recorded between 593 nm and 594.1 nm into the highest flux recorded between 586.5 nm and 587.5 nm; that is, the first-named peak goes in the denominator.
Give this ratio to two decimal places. 1.00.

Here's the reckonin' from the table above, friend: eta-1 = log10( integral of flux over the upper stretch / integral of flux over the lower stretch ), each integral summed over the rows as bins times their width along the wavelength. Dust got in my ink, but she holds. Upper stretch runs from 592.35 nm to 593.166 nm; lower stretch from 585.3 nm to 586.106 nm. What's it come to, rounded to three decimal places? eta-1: -0.016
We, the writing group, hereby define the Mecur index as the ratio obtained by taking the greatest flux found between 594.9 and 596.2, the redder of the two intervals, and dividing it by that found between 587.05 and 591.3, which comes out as 0.94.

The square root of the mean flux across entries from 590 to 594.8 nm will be 4.45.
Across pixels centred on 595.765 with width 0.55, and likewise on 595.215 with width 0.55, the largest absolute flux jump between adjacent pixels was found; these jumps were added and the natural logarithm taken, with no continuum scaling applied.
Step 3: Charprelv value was 0.18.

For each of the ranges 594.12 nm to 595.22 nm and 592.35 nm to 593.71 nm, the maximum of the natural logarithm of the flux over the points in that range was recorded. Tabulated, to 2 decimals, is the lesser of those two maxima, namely 3.02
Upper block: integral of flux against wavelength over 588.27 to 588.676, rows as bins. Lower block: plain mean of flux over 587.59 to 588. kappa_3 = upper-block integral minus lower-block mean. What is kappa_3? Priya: -11.7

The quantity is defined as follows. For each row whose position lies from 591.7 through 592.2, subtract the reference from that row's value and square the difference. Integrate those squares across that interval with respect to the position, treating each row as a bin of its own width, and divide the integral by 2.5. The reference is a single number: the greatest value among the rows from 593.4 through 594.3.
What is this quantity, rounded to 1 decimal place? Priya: 1.0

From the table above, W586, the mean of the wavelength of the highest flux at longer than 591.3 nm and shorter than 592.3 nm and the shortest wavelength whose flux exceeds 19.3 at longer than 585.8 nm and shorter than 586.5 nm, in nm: 588.82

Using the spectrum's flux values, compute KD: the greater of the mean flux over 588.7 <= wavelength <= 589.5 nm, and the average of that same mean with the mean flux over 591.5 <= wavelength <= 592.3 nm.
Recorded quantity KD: 17.8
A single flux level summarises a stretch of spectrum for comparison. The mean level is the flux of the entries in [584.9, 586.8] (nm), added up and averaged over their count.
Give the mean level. 20.5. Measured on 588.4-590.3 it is 17.3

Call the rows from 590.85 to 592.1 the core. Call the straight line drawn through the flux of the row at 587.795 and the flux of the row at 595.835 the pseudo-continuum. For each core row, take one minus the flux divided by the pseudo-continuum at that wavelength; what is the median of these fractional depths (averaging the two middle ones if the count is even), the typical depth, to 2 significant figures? -0.024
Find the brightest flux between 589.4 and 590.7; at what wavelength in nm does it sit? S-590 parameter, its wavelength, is 590.236 nm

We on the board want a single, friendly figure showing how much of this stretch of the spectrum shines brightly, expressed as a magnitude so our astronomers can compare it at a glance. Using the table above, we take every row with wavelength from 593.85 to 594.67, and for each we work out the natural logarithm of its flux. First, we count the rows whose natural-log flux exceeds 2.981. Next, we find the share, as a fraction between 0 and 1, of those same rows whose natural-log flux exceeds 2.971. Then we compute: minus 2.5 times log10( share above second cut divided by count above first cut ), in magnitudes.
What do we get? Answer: 1.51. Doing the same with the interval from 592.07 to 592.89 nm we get 0.75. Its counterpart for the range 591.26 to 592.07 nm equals 1.95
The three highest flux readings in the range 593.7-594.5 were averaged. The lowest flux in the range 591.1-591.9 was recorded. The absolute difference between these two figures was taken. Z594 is 1.1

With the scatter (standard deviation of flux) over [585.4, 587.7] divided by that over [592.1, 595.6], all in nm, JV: 1.0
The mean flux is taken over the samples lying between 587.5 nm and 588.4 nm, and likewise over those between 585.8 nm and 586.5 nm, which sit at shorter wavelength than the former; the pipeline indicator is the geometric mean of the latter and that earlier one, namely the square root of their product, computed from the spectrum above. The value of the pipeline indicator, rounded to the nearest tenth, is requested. 20.5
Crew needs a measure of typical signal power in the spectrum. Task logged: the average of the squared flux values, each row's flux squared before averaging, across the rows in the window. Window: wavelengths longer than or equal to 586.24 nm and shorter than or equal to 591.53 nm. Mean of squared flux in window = 367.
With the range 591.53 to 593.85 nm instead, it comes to 408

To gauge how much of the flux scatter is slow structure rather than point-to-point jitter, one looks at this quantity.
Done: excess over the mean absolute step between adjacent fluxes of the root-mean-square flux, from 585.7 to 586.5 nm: 20.6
